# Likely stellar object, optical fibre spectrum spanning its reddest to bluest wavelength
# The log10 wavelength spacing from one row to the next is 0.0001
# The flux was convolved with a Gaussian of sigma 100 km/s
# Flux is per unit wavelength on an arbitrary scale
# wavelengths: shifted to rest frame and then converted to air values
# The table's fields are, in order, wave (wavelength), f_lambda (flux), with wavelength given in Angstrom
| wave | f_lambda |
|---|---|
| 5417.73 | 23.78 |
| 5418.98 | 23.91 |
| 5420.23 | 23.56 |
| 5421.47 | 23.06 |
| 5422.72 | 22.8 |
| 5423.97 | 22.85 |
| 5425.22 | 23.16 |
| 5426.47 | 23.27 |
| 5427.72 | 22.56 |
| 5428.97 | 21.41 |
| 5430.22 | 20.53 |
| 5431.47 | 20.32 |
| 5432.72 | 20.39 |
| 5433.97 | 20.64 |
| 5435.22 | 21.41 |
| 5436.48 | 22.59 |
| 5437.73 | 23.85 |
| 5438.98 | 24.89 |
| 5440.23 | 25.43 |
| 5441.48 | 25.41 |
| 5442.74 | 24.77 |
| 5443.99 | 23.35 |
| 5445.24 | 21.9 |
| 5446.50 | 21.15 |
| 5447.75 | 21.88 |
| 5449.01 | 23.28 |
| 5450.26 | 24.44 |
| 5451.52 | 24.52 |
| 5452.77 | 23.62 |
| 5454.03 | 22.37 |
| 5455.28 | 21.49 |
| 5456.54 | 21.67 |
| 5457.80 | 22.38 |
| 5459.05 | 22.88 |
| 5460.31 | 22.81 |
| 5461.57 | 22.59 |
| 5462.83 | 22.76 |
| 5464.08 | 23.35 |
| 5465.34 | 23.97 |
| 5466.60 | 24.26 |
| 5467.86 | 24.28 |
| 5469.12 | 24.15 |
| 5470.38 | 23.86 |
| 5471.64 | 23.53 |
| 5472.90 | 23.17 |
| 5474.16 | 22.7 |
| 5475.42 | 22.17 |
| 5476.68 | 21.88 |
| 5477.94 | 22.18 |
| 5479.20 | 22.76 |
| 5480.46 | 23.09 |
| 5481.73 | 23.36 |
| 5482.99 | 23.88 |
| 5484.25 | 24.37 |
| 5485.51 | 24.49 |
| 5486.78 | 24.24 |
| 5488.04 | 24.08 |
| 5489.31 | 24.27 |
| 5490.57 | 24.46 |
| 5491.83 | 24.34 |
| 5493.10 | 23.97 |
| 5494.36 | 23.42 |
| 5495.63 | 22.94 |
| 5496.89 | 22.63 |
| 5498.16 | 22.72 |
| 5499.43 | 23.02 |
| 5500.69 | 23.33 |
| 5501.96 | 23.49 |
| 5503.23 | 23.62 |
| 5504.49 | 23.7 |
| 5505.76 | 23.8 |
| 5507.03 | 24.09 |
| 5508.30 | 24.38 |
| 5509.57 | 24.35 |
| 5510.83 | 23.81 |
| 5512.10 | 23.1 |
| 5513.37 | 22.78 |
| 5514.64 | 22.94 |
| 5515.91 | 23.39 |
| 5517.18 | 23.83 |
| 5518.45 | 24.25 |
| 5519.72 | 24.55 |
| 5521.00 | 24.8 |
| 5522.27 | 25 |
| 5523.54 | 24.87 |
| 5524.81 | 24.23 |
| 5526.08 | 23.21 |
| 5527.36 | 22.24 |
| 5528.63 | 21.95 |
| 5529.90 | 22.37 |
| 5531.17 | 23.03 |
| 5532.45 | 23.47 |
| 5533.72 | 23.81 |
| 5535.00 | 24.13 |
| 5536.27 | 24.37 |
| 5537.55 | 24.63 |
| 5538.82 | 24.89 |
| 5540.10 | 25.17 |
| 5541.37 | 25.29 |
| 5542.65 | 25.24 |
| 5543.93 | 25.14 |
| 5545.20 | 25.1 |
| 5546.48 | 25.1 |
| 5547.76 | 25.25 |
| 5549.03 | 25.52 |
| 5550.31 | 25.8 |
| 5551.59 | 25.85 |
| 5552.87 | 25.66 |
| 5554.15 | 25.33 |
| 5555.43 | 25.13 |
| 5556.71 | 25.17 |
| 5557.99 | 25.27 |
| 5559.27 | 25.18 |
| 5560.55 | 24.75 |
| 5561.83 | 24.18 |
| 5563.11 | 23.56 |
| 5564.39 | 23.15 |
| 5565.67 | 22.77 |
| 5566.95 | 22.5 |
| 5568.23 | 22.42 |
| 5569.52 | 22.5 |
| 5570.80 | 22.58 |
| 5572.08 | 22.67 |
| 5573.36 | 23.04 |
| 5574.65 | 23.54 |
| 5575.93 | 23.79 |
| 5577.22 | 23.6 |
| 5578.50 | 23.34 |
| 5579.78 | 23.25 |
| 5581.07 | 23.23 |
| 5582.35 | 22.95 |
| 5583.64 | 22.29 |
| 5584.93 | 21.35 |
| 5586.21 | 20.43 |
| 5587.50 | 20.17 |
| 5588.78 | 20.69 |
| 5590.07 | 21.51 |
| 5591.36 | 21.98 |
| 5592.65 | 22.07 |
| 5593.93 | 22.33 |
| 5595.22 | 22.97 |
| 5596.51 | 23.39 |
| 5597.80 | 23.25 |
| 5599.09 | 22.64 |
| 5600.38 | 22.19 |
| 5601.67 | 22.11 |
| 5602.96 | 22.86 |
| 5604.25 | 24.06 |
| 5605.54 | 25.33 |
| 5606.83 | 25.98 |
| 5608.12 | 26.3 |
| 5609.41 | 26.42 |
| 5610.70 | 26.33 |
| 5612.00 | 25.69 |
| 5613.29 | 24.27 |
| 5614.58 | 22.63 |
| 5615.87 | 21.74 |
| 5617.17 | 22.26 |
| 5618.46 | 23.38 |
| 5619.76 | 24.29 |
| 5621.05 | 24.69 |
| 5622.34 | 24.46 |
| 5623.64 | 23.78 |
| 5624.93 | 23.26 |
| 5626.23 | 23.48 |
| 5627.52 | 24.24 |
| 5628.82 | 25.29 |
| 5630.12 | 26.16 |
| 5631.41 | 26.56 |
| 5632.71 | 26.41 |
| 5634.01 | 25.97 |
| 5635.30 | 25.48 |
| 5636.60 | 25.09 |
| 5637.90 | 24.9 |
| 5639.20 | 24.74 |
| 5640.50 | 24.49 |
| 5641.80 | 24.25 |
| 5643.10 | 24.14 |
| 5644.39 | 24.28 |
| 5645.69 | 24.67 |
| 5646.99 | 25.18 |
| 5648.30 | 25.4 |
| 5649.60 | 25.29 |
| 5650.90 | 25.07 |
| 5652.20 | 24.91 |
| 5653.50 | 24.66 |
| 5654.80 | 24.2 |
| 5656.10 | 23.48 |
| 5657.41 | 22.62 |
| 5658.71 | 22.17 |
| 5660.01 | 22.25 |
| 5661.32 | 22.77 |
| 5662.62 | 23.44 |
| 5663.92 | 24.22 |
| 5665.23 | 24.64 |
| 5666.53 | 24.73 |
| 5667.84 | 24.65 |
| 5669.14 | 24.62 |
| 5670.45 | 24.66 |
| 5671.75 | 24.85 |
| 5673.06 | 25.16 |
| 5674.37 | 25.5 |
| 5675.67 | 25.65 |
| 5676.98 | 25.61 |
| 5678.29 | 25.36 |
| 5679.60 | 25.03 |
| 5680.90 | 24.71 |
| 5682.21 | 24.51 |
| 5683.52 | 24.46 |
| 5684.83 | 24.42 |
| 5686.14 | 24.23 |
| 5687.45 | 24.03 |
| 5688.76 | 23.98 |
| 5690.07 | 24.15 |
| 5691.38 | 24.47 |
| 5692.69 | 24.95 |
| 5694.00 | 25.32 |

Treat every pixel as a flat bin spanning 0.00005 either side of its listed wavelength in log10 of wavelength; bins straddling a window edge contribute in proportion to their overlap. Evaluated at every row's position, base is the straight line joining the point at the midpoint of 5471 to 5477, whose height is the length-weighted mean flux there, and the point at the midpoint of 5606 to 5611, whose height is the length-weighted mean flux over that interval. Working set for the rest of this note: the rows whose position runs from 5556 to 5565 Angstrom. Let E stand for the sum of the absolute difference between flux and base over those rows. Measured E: 5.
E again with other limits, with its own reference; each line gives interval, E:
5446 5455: 9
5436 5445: 17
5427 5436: 6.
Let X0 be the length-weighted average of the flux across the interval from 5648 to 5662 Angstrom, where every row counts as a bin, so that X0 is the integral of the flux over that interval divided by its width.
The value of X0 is 23.9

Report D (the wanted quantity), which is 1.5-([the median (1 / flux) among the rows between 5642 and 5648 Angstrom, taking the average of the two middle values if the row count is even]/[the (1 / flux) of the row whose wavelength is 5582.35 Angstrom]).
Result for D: 0.56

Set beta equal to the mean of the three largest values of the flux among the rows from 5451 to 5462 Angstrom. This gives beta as 23.7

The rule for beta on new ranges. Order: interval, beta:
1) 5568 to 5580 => 23.6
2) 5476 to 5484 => 23.4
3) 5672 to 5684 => 25.6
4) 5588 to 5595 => 22.1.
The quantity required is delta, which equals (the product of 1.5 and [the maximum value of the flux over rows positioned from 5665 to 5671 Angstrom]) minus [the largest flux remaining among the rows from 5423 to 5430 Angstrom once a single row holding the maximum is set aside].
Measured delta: 13.9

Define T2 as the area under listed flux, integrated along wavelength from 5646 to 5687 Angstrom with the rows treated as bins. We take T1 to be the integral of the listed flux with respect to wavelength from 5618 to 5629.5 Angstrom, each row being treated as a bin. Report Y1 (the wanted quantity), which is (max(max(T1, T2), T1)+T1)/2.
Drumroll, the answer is 640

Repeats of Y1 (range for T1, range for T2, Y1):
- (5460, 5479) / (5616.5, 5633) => 440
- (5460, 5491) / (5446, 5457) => 727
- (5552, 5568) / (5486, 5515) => 538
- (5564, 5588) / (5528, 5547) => 543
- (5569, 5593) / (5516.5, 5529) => 537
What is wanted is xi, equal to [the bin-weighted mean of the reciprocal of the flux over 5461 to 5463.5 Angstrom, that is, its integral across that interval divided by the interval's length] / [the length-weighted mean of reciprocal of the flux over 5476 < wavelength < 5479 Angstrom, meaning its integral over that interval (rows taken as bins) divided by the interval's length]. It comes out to 0.98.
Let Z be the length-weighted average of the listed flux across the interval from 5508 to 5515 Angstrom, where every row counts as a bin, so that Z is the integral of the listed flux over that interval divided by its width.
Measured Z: 23.6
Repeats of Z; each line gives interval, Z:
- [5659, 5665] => 23.2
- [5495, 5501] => 22.9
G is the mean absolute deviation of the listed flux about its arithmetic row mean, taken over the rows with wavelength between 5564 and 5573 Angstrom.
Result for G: 0.2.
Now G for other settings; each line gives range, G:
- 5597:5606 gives 0.9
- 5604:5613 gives 0.6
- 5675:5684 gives 0.4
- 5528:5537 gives 0.7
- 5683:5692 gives 0.2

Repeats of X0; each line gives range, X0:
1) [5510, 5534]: 23.6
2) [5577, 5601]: 22.3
